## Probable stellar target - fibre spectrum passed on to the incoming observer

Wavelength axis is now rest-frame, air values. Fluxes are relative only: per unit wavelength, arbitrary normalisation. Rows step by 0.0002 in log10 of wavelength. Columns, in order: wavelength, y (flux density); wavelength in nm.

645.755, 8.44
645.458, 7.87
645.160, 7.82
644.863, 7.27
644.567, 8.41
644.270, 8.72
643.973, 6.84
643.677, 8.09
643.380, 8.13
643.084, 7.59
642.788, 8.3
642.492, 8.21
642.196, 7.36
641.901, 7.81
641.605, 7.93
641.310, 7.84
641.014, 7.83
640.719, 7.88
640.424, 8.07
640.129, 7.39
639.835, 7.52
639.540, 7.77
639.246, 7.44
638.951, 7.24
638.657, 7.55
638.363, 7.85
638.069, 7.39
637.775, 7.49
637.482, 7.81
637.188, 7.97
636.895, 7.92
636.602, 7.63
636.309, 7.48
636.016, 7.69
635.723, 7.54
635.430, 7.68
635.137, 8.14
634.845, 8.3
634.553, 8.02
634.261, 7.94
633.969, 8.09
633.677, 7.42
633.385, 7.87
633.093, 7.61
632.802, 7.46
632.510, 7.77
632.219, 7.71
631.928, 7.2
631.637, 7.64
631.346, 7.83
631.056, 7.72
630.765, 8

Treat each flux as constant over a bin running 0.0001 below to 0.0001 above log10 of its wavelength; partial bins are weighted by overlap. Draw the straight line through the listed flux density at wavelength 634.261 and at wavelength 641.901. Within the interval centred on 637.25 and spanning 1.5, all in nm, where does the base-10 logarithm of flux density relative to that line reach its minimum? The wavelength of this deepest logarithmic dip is 637.775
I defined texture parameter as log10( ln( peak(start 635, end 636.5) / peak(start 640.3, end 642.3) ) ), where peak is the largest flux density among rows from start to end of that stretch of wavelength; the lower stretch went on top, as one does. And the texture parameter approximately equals -2.1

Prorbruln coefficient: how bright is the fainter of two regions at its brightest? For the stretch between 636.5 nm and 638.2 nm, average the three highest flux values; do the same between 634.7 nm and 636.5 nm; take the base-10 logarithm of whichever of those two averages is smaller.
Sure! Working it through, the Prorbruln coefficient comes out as 0.898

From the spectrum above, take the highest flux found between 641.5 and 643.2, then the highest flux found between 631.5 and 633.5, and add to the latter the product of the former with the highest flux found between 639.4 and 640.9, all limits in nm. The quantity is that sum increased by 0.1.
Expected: 75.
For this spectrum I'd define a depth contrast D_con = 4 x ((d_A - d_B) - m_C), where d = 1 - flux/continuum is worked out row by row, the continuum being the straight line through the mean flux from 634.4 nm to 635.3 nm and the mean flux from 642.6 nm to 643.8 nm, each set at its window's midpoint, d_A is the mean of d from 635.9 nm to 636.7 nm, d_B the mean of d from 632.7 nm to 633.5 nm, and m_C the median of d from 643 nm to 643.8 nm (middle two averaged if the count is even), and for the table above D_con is 0.04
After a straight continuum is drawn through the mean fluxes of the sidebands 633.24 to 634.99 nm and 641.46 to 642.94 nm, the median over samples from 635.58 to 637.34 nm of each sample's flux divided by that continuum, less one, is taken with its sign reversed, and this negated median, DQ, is 0.035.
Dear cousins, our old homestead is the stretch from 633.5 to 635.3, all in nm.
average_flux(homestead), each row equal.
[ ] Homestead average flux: 8.0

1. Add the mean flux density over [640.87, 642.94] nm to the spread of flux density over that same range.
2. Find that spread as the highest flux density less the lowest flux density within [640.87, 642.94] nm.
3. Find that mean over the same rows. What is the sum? 8.84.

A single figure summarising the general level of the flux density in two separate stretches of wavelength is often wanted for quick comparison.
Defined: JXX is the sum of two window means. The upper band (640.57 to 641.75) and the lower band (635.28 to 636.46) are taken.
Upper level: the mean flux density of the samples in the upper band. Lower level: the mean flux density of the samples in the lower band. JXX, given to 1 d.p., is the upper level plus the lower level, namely 15.5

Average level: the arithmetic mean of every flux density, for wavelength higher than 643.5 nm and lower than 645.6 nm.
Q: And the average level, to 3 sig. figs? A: 7.86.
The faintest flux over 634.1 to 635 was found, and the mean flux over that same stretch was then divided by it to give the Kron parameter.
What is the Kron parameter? 1.02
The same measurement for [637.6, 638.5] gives 1.03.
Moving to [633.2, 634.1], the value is 1.05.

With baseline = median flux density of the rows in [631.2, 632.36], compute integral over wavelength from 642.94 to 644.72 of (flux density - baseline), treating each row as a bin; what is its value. 0.51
